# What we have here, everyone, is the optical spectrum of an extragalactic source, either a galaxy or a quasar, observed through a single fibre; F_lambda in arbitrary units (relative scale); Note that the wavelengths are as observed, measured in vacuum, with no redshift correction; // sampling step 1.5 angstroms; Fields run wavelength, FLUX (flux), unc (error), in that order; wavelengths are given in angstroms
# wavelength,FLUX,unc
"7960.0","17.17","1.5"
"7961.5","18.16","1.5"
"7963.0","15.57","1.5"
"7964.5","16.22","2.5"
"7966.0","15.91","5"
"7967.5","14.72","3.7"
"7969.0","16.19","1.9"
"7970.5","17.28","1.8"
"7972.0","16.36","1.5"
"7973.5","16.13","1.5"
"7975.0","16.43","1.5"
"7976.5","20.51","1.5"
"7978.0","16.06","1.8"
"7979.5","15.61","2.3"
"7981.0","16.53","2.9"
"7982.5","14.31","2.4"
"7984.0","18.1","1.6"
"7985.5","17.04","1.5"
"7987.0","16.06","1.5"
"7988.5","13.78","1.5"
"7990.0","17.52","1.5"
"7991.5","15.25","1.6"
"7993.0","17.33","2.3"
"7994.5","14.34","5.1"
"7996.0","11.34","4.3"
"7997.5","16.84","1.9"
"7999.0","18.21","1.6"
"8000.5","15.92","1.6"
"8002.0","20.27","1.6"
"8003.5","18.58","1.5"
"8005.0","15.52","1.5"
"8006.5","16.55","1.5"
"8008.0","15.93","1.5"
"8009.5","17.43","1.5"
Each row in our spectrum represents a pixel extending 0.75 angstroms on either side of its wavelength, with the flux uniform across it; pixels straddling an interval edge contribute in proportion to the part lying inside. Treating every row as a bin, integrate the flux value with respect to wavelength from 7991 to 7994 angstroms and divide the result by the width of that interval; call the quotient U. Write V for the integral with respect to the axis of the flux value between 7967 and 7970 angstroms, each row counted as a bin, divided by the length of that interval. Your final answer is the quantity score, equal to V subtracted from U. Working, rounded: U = 16.2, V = 15.7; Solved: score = 0.5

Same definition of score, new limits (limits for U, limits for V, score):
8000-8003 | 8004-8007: 2.1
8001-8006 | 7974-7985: 1.2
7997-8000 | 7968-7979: 0.5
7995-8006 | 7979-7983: 1.1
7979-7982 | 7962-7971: 0.0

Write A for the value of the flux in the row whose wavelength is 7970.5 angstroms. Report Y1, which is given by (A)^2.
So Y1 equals 299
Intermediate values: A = 17.28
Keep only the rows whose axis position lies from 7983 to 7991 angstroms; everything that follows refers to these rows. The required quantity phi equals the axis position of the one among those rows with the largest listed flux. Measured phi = 7984.0 angstroms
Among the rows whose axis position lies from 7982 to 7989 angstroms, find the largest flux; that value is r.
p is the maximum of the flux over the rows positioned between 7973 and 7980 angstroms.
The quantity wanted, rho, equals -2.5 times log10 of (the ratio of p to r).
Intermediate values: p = 20.51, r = 18.1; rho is -0.14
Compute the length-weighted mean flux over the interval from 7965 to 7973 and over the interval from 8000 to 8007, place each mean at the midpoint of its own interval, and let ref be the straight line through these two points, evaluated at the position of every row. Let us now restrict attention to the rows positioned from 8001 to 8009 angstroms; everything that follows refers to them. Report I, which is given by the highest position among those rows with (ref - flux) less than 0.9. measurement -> 8003.5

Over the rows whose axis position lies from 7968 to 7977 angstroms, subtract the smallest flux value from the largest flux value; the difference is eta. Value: 4.4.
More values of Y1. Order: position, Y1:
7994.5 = 206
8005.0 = 241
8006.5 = 274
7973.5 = 260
